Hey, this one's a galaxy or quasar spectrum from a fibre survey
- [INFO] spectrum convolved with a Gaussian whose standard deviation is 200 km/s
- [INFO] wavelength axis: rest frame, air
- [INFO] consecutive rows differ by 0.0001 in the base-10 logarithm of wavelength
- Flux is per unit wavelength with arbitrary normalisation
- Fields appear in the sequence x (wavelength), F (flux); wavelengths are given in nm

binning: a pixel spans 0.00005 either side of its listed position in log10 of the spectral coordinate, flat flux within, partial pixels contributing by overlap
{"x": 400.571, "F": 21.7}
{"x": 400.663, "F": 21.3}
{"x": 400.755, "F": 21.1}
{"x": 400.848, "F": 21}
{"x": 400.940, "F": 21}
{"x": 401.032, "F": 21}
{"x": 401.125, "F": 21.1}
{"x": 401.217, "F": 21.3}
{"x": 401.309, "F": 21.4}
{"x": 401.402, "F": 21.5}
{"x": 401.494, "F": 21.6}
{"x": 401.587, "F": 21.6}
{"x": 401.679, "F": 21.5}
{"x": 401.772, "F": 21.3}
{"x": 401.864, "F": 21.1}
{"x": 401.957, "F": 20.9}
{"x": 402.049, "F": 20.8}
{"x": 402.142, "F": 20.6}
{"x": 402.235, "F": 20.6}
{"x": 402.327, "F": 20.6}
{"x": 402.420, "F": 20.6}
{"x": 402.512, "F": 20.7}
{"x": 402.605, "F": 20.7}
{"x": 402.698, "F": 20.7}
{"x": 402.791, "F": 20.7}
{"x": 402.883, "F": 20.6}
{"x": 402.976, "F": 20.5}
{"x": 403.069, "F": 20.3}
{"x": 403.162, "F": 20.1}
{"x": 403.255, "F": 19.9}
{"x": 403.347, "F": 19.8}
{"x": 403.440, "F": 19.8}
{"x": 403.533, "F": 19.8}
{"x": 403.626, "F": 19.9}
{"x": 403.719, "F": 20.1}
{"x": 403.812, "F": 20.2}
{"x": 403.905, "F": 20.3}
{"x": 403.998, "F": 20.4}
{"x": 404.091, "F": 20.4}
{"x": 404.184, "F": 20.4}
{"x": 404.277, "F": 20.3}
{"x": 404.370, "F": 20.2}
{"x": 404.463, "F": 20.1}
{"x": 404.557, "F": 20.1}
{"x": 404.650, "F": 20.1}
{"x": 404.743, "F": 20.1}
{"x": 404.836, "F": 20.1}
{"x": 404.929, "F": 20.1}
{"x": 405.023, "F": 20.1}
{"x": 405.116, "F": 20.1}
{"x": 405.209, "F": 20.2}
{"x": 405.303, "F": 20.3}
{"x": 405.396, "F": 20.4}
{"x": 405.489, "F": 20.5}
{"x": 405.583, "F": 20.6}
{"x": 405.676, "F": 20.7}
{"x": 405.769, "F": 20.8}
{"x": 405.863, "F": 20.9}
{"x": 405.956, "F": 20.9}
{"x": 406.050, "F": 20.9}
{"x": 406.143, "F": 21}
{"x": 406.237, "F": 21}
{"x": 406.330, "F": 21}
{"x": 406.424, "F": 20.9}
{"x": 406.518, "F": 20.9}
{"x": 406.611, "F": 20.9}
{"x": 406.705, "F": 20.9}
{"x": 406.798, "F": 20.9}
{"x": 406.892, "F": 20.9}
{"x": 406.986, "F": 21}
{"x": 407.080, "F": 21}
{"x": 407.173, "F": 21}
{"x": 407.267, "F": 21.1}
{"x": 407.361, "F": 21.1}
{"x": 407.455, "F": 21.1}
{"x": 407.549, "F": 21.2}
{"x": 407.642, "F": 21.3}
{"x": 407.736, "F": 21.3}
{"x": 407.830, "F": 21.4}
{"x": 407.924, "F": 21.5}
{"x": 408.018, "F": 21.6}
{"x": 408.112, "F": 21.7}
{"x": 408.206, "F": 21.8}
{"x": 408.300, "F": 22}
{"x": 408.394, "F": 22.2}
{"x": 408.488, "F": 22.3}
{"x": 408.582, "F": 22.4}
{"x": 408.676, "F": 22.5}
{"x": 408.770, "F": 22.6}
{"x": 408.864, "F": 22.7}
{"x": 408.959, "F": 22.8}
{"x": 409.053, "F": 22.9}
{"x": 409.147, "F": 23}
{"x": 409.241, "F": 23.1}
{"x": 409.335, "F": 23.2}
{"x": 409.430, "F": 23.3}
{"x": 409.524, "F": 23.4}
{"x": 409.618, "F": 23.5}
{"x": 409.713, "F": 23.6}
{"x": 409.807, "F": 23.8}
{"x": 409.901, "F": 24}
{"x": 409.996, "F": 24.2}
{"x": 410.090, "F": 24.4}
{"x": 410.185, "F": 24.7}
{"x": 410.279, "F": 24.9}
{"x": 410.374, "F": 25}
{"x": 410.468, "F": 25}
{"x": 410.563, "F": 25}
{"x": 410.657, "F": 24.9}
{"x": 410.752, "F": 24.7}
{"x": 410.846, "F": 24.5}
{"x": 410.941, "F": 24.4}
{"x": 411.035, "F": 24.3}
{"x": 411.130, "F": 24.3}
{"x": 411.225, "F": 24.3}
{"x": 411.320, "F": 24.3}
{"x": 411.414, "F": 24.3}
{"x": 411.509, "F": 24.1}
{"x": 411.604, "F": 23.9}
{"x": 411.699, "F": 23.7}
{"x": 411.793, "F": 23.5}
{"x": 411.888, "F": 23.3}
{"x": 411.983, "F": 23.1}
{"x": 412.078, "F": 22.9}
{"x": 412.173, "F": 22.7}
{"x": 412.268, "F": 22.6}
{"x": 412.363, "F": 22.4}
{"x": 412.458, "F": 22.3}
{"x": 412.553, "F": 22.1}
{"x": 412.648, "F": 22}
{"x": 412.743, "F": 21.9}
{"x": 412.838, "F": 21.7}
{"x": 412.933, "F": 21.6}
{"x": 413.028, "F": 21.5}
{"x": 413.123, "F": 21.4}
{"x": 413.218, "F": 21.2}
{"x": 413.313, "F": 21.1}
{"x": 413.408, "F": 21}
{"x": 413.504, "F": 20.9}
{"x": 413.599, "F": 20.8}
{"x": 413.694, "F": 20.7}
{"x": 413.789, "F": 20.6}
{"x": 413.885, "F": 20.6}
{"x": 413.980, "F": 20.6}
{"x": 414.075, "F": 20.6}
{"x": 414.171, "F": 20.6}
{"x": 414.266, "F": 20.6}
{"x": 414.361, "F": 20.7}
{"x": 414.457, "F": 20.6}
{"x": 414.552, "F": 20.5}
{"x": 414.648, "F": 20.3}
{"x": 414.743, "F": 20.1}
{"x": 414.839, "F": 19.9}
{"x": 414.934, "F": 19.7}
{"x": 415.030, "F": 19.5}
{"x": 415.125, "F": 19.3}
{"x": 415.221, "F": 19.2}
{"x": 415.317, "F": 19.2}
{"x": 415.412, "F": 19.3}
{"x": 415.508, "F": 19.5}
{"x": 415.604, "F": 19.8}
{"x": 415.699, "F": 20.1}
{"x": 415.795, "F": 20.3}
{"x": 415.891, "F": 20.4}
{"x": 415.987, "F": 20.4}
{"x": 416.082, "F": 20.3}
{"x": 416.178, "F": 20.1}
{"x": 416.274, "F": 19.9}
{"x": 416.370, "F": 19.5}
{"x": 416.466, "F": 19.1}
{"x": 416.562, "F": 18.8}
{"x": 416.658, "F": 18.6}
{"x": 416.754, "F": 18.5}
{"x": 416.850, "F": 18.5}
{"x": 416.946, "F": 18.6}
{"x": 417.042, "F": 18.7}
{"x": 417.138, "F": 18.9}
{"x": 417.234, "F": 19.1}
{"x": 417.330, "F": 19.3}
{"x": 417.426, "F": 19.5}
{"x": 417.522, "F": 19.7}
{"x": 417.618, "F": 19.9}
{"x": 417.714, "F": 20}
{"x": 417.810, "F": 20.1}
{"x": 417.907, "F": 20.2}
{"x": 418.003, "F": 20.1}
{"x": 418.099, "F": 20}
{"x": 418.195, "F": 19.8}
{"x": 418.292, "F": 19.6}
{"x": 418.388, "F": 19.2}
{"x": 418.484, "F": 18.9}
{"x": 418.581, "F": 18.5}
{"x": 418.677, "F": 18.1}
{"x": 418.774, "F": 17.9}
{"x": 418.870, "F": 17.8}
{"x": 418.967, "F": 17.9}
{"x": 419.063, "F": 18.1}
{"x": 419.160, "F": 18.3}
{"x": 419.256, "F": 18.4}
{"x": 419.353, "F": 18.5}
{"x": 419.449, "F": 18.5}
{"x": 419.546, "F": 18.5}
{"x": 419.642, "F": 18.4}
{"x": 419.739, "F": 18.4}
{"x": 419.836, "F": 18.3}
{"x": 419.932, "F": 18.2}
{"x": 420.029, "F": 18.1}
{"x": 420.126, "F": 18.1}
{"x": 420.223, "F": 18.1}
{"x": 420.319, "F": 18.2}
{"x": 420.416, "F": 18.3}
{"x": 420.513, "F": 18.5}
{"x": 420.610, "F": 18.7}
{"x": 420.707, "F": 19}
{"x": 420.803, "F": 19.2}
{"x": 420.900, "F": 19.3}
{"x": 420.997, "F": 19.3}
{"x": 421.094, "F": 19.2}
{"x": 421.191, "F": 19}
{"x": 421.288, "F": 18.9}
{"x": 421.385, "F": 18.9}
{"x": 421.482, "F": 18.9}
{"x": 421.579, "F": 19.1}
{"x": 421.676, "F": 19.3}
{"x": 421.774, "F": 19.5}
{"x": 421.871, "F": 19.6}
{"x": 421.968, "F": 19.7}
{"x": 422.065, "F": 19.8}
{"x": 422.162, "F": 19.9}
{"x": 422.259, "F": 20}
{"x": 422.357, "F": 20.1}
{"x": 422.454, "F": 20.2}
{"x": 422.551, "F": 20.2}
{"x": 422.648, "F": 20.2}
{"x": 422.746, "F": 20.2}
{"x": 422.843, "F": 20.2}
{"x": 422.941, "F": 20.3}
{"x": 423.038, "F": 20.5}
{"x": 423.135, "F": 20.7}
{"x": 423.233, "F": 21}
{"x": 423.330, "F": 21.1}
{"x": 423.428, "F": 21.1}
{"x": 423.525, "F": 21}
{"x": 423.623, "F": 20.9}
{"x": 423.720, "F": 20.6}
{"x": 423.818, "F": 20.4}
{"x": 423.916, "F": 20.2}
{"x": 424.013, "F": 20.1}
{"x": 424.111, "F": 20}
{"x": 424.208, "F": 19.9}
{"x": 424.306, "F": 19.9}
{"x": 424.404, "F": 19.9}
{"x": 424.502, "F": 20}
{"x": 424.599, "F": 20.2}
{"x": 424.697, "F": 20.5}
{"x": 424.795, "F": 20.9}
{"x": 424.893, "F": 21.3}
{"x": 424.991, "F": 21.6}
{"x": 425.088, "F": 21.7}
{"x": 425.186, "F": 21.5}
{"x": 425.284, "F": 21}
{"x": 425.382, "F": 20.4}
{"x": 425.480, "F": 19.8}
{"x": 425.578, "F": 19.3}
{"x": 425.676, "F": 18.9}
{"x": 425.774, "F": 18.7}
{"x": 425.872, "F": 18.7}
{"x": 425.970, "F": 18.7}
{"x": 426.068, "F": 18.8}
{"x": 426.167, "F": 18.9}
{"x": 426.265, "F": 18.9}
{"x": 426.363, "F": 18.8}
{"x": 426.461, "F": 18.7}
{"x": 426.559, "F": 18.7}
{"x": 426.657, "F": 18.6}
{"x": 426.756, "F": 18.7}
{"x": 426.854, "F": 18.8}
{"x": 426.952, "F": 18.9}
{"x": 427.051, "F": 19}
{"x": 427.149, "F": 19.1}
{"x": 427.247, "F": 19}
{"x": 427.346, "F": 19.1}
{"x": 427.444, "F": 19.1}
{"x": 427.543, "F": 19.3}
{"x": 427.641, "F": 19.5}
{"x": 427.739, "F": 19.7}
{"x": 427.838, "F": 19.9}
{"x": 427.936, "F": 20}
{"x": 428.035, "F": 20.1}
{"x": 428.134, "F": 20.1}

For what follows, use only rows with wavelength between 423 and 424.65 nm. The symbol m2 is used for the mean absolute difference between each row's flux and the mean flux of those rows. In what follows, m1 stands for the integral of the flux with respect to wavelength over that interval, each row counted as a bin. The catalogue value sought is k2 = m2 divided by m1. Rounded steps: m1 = 33.7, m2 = 0.40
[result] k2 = 0.0118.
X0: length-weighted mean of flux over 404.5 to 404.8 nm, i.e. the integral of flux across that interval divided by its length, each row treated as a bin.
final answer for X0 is 20.1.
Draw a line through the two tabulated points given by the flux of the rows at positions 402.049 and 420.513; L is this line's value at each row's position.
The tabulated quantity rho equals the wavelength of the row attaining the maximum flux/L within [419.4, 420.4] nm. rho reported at 419.546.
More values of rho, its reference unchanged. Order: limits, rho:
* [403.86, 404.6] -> 404.184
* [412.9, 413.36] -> 412.933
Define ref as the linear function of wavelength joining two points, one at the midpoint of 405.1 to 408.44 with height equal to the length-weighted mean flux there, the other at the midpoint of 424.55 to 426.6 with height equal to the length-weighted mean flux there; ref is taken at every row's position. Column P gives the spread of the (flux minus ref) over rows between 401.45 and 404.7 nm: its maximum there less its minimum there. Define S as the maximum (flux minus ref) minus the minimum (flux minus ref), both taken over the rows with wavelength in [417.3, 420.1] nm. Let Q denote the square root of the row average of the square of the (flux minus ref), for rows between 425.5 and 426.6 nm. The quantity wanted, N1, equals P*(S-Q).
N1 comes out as 2.3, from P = 1.7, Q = 0.97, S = 2.3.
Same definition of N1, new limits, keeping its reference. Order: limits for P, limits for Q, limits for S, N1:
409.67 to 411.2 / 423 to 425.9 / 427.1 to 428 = 0.2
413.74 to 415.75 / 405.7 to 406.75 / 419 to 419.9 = 0.4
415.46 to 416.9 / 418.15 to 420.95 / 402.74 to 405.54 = -1.7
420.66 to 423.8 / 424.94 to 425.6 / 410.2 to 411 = -1.6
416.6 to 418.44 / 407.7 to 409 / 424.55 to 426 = 3.1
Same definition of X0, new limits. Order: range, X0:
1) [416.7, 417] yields 18.5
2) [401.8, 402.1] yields 21.0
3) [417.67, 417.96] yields 20.1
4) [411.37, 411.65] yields 24.1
